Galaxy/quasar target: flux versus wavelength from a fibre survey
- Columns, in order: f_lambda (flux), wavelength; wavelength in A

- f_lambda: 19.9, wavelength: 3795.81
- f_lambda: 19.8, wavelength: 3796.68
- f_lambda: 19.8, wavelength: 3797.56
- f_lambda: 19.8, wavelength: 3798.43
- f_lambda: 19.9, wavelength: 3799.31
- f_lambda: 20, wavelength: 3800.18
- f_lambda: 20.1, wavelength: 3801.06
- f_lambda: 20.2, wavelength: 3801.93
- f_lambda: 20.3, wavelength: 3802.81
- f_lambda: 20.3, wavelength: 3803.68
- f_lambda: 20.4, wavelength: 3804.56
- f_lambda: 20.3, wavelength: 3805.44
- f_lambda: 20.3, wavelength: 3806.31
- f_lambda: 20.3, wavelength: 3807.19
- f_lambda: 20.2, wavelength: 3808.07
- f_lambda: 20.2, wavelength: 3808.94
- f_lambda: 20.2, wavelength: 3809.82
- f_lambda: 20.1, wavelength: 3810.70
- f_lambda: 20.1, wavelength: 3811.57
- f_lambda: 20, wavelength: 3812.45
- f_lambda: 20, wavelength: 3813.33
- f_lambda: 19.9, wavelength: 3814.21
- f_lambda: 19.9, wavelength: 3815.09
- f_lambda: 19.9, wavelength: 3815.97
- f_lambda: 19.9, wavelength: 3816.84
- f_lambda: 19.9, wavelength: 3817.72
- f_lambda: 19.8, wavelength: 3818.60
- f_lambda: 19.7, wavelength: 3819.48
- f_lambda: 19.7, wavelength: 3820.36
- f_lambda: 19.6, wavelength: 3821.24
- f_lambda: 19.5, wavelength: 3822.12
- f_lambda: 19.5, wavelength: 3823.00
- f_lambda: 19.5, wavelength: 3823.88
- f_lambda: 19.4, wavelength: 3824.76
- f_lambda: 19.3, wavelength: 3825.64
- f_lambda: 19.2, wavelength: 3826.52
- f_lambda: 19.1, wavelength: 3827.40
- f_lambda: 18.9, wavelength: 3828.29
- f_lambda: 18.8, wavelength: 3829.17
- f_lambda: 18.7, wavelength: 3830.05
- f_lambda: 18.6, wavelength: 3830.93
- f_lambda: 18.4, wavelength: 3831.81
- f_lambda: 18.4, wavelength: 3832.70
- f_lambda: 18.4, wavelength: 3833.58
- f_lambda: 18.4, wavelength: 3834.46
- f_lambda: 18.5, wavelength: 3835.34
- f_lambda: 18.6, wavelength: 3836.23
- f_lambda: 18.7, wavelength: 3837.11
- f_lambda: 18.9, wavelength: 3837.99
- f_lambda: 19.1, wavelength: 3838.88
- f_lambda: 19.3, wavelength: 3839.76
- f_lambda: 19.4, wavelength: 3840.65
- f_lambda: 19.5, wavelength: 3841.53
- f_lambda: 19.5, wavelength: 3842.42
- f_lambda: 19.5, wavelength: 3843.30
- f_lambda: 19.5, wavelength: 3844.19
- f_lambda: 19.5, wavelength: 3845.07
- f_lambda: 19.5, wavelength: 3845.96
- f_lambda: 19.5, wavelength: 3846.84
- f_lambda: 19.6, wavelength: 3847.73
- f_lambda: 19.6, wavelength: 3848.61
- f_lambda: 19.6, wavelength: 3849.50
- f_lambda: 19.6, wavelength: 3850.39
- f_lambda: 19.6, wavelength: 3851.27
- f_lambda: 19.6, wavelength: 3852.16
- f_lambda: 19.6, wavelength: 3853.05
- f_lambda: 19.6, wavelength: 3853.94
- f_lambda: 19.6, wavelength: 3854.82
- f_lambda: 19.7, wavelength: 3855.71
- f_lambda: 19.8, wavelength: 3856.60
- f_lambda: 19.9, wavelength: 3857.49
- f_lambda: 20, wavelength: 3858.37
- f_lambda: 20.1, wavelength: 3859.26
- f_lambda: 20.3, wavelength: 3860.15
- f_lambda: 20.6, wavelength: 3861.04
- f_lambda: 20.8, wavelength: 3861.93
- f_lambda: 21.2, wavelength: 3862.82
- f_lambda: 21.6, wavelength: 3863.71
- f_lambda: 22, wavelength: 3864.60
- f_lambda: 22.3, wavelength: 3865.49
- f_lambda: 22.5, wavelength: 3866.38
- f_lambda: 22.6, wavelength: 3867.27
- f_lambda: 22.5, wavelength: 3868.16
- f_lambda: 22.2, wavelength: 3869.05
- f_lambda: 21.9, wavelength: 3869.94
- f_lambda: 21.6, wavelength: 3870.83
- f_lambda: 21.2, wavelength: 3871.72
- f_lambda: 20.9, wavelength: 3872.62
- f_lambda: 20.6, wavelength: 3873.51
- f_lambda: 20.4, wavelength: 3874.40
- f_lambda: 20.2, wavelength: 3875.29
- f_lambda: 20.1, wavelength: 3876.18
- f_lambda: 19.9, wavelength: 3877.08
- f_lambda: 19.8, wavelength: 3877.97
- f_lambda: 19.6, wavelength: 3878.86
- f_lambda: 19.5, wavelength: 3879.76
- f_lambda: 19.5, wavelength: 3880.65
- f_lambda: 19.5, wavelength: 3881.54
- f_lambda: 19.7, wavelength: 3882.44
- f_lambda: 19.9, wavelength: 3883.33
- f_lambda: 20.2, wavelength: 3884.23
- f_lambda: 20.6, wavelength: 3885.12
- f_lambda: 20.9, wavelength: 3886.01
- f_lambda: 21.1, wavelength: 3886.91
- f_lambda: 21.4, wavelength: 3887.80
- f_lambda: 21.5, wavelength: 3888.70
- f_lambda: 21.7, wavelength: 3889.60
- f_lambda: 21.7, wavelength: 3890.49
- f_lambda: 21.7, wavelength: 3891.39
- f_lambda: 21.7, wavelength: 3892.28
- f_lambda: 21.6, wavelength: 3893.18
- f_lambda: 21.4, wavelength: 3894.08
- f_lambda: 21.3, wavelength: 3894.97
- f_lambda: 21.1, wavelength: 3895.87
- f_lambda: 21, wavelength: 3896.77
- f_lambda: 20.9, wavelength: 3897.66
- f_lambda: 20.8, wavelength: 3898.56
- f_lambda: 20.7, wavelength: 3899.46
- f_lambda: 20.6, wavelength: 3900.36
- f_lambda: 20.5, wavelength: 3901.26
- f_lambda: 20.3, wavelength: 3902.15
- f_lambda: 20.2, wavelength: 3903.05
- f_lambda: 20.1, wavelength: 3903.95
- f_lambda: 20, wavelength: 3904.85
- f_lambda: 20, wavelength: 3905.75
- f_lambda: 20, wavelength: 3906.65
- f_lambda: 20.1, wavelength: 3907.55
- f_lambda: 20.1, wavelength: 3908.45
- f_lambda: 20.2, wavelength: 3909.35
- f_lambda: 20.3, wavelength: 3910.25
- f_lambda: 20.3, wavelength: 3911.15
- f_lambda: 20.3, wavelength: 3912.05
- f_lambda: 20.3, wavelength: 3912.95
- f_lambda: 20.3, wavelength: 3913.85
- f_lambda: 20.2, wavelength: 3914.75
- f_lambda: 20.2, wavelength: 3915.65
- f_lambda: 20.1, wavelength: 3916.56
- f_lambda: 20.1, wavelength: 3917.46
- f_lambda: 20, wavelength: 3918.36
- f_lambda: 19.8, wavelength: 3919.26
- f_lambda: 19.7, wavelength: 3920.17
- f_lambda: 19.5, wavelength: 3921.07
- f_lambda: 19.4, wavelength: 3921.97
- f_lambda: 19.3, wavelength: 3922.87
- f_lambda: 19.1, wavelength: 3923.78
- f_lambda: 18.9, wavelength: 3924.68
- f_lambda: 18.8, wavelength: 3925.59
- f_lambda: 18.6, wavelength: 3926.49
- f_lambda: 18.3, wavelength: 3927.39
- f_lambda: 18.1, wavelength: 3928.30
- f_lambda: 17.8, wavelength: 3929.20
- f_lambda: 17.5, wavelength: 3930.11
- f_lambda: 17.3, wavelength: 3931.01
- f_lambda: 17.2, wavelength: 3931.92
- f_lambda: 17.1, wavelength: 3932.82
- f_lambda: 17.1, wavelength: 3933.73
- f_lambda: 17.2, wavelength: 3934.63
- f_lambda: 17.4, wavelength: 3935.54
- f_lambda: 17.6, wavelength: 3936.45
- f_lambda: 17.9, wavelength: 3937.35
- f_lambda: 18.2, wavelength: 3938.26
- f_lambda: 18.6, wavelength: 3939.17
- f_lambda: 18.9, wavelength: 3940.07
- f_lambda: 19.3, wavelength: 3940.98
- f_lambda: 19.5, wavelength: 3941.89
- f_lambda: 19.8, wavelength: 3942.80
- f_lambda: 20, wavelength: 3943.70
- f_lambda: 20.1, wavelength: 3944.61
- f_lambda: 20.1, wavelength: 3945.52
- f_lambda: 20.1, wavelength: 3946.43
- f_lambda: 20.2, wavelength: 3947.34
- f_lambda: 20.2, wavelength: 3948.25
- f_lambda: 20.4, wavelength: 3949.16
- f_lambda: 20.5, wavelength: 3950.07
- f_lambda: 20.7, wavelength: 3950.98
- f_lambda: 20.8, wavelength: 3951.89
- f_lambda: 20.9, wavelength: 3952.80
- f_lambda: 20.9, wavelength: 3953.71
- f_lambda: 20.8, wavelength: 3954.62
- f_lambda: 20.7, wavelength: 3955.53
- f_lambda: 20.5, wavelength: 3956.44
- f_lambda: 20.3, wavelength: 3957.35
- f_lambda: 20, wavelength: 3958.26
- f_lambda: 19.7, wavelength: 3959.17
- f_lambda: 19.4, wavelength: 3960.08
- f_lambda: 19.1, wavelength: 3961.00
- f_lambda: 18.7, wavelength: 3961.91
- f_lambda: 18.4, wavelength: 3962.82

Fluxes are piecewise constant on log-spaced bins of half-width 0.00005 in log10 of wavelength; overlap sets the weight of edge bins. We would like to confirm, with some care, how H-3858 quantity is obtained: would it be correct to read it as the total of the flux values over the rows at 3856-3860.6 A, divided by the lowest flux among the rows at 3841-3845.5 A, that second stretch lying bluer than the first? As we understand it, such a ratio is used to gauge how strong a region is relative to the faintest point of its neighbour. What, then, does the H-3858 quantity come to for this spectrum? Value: 5.13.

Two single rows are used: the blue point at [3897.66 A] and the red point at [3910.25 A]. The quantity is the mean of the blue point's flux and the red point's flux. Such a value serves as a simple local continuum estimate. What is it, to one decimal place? 20.6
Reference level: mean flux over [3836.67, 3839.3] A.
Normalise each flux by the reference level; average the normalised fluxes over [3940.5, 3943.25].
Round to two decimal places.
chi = 1.03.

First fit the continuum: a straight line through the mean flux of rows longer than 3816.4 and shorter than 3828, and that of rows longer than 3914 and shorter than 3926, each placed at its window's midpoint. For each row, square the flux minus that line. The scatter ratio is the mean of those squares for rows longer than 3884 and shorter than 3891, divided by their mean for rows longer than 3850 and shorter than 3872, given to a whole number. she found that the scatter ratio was 1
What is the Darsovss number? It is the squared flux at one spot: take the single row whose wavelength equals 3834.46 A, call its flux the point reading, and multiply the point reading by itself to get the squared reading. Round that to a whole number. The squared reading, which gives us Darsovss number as 339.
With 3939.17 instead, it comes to 346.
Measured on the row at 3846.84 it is 380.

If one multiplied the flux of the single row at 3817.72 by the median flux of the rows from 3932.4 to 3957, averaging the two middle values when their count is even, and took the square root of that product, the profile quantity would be 20.0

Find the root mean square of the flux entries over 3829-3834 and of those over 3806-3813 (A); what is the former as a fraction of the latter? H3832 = 0.92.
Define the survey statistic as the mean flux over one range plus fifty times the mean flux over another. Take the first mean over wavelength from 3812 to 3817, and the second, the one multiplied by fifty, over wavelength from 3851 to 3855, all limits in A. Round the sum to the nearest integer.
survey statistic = 1000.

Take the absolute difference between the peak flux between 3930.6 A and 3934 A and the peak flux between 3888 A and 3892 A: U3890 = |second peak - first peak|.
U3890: 4.4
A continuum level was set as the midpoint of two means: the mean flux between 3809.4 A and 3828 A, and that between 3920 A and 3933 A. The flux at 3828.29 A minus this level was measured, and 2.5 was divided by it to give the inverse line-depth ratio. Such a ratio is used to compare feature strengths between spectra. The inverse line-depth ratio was -14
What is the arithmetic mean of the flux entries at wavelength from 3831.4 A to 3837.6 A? 18.5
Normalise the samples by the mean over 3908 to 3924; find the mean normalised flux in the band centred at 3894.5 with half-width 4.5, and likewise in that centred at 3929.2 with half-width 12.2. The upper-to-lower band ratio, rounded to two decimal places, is 0.87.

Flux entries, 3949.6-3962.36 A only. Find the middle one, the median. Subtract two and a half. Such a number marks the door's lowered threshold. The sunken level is 18.0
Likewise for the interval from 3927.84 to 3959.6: 17.3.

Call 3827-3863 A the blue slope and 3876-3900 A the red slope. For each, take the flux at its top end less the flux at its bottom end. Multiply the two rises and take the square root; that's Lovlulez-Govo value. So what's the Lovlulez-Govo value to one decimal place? 1.1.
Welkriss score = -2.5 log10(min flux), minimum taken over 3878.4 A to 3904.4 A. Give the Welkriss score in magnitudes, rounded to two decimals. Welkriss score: -3.23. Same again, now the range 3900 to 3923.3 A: -3.21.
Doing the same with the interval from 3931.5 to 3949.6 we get -3.08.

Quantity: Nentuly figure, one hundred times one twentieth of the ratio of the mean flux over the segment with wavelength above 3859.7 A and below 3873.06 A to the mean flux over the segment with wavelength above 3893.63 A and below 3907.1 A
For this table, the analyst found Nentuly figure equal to 5.2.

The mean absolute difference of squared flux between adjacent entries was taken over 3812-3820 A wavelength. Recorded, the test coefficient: 1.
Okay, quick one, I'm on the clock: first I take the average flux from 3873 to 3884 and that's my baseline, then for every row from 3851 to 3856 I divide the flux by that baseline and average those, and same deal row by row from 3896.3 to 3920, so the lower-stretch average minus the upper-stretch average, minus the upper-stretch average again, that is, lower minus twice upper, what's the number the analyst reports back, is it -1.05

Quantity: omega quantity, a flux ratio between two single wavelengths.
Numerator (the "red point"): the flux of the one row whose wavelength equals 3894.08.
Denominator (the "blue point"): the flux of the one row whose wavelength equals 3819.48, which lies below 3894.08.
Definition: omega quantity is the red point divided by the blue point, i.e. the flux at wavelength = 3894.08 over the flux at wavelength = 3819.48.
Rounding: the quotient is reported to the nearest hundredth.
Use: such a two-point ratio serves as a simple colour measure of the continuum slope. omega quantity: 1.09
